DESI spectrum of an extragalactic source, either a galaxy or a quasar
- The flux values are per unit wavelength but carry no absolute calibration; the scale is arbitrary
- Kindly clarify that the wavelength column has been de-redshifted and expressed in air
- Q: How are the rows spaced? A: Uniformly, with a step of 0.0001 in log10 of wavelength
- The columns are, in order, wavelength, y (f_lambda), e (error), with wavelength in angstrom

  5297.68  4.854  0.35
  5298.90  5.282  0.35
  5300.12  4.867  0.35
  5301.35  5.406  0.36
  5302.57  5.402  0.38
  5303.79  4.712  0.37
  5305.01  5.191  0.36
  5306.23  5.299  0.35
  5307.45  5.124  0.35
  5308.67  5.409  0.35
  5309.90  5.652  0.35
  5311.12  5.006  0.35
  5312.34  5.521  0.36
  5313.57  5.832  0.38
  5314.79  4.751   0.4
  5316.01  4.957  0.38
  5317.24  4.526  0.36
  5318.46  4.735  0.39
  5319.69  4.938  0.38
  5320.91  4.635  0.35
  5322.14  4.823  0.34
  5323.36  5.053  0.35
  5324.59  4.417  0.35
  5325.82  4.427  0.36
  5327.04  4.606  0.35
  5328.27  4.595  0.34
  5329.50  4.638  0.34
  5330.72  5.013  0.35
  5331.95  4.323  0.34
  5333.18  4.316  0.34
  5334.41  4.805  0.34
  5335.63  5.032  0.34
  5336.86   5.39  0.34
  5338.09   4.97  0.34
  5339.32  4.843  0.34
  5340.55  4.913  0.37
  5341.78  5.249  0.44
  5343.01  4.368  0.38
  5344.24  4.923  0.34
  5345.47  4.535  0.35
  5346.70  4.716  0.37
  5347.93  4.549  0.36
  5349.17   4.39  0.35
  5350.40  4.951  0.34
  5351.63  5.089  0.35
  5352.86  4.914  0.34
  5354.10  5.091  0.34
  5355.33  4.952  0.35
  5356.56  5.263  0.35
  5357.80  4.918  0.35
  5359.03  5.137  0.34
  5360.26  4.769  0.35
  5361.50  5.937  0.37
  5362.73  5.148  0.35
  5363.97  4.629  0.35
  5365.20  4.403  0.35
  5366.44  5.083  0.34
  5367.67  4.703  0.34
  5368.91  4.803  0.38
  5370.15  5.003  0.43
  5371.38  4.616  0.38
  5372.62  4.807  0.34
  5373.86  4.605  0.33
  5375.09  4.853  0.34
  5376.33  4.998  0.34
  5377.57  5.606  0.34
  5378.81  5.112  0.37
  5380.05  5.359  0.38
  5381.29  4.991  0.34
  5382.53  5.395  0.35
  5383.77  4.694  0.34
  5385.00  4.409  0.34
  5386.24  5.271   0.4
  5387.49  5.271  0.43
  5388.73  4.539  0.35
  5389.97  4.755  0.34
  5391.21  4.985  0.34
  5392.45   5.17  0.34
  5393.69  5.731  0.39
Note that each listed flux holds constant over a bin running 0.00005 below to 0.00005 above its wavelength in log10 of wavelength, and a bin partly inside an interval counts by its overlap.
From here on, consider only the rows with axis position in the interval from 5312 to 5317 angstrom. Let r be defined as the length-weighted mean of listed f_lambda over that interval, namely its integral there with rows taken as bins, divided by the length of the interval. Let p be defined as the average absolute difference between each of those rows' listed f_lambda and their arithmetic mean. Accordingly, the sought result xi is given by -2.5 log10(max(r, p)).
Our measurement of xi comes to -1.79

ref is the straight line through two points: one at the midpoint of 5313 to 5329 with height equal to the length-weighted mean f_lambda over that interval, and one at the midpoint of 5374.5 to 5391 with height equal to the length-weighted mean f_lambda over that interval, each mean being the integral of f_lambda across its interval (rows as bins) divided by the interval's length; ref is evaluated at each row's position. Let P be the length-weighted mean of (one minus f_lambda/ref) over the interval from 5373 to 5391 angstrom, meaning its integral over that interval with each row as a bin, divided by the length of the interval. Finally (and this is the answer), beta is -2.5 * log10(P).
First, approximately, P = 0.005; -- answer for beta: 5.7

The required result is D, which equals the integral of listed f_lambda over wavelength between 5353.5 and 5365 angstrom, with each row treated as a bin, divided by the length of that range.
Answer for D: 5.1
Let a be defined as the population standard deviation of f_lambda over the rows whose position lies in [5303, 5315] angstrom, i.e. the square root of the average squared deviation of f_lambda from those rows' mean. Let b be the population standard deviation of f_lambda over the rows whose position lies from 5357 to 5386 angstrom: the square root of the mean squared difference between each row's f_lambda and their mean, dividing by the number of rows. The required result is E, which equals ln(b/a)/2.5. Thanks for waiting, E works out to 0.02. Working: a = 0.35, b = 0.363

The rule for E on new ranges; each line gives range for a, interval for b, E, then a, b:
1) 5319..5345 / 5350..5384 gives 0.03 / 0.30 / 0.318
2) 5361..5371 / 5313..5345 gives -0.10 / 0.44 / 0.341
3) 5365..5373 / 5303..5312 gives 0.11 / 0.21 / 0.278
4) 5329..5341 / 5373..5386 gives 0.06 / 0.31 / 0.359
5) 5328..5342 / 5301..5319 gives 0.06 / 0.32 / 0.369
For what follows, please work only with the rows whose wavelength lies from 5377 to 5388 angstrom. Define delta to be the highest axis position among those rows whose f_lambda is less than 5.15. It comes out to 5385.00 angstrom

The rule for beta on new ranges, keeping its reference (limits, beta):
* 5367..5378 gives 4.2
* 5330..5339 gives 7.5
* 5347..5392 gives 5.8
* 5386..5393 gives 4.8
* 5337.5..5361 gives 6.1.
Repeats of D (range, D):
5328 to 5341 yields 4.8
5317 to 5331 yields 4.7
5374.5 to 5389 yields 5.1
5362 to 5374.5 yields 4.8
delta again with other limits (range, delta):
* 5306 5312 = 5311.12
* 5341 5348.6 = 5347.93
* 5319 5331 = 5330.72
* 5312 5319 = 5318.46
